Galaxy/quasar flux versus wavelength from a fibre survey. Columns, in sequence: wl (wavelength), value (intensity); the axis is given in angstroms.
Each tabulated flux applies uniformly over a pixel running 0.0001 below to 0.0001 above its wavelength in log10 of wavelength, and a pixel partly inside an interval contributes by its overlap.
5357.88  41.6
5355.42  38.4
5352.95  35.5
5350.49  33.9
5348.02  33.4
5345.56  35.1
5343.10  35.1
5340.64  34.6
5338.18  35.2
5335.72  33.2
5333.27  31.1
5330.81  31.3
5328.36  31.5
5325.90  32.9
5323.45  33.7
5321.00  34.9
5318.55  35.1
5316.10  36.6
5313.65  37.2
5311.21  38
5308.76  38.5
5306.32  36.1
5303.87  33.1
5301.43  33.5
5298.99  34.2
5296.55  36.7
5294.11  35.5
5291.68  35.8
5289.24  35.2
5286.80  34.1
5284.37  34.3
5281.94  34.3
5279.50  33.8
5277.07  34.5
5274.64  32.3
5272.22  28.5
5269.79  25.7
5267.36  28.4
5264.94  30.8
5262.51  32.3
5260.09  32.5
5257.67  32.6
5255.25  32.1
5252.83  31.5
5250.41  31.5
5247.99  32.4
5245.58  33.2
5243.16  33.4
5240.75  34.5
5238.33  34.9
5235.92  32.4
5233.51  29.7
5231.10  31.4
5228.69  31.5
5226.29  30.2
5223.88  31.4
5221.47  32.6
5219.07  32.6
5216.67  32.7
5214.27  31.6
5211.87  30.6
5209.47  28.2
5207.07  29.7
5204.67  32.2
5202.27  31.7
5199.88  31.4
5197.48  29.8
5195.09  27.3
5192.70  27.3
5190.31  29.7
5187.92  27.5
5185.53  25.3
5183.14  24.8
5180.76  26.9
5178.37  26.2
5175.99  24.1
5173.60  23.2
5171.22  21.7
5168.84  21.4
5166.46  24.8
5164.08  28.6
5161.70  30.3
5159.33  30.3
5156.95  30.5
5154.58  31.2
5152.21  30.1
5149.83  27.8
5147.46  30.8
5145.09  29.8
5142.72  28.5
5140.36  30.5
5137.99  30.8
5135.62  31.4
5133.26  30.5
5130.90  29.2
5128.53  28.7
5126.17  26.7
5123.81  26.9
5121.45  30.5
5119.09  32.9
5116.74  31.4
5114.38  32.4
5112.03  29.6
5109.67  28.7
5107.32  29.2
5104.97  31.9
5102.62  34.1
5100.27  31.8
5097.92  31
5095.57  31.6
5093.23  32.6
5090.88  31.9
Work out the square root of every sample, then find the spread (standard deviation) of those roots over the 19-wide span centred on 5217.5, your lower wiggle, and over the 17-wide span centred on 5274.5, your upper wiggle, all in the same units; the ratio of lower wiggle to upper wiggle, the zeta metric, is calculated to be 0.44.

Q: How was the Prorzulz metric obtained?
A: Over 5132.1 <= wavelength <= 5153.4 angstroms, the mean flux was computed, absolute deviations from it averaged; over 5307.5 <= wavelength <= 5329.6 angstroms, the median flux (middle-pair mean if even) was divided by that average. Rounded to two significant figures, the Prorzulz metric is 40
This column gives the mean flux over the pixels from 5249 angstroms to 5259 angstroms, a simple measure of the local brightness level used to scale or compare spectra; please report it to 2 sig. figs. 32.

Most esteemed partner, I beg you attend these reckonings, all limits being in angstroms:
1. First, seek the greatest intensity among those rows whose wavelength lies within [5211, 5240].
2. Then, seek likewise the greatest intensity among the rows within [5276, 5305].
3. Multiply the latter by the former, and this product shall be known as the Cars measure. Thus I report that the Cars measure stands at 1281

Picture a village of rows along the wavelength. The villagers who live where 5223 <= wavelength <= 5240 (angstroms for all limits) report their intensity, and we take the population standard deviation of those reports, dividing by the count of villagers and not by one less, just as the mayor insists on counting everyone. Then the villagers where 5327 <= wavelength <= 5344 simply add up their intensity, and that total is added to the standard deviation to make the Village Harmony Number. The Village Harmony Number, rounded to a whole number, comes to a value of 234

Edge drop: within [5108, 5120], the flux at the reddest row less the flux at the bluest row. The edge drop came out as 4.2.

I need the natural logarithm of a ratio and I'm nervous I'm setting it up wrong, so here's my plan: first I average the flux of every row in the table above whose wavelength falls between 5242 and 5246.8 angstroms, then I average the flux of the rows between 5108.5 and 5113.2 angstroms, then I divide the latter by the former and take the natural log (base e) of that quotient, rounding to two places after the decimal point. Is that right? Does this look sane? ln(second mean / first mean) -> -0.13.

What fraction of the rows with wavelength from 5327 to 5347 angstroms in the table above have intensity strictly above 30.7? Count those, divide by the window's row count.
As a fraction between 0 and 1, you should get 1.0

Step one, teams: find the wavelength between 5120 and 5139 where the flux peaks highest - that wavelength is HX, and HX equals 5135.62 angstroms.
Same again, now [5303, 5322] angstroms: 5308.76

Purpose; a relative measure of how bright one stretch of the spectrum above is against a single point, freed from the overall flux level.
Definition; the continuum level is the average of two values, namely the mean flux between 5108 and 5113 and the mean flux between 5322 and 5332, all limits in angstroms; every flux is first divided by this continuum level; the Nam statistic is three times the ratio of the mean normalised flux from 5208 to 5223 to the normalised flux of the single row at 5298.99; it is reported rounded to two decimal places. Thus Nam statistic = 2.75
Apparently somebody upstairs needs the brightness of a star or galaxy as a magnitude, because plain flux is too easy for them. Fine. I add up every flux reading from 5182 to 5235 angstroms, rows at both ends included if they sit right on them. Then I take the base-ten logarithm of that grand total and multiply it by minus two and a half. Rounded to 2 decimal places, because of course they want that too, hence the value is -7.05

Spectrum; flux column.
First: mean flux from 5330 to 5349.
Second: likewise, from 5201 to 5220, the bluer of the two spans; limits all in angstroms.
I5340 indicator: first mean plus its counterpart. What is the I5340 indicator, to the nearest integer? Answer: 65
